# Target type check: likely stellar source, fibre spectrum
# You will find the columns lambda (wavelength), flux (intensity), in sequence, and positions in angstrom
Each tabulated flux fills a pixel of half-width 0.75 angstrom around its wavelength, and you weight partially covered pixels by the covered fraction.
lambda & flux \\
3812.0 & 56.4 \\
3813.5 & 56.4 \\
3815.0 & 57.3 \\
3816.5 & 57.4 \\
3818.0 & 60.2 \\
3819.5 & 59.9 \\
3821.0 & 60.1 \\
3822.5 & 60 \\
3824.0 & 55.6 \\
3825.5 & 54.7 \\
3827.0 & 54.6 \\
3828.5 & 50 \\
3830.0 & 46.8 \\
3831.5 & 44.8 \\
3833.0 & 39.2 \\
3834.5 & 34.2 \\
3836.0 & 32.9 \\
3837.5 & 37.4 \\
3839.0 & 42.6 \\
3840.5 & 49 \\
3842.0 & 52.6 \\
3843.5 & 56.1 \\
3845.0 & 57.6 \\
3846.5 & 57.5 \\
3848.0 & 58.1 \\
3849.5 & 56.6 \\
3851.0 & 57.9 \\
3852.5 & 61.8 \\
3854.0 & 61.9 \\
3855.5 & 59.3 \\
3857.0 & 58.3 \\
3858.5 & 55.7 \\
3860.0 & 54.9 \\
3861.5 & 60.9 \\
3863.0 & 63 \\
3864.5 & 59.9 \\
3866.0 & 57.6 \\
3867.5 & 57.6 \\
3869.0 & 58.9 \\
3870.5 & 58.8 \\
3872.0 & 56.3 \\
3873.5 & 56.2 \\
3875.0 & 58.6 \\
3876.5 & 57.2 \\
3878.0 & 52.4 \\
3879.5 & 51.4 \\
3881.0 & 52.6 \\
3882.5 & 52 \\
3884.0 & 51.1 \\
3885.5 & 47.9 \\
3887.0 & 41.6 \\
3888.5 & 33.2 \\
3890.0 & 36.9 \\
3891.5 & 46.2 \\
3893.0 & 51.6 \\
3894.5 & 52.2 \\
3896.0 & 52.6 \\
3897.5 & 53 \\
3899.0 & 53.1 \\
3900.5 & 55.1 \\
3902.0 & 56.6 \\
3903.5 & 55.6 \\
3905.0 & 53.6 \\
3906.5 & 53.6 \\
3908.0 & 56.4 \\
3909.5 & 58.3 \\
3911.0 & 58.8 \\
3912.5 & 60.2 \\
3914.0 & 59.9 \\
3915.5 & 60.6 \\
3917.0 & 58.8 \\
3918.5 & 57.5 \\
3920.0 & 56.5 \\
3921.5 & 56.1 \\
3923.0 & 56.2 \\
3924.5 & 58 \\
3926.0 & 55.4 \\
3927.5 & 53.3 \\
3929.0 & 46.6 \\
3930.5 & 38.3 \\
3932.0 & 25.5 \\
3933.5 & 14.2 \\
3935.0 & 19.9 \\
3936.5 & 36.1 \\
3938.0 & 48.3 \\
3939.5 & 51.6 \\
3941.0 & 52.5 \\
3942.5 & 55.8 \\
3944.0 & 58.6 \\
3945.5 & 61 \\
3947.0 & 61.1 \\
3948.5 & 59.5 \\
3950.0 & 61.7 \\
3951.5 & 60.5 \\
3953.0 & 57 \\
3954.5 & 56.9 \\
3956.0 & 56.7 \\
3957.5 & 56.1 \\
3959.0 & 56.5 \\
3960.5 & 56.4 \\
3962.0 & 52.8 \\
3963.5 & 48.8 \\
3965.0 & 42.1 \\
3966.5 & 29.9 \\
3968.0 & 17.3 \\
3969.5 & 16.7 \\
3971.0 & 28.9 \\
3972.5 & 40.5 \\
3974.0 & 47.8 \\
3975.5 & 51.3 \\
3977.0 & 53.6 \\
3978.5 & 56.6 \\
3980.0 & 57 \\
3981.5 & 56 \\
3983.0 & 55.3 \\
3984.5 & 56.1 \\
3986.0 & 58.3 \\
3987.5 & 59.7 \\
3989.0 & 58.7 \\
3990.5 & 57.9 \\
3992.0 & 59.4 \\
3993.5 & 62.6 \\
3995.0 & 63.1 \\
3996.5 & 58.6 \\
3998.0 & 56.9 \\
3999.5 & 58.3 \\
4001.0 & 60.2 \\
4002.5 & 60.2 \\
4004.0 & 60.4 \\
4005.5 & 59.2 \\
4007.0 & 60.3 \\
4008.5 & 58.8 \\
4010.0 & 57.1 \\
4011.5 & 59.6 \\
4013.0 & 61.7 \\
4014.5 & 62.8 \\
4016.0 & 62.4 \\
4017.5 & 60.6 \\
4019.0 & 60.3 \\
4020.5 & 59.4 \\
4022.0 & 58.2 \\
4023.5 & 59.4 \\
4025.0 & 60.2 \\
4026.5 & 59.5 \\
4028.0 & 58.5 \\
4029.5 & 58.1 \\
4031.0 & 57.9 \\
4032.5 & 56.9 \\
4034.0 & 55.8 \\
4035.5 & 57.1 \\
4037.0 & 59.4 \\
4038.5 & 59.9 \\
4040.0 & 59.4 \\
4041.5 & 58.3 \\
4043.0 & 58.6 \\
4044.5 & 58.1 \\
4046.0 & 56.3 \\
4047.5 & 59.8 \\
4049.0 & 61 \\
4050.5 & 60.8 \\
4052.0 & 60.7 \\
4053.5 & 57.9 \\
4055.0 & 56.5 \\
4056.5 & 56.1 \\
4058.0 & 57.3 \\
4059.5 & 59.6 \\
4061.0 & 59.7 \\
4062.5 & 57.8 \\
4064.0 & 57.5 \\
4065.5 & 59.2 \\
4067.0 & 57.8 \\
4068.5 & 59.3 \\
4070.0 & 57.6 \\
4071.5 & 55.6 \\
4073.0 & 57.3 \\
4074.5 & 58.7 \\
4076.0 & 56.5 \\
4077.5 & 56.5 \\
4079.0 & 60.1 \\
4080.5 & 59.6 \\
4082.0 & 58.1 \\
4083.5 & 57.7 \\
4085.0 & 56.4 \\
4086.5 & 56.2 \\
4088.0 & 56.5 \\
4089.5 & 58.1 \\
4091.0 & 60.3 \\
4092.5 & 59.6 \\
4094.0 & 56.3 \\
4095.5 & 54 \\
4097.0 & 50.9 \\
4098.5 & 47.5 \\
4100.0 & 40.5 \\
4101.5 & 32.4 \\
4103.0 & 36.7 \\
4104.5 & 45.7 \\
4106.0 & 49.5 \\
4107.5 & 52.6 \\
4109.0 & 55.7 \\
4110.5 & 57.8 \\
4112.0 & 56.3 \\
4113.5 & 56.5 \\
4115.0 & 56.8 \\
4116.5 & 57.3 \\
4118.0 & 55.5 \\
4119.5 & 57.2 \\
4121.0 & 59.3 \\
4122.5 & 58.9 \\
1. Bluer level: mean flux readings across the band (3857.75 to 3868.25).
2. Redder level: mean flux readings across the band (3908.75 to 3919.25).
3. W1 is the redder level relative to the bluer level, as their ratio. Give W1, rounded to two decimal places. 1.01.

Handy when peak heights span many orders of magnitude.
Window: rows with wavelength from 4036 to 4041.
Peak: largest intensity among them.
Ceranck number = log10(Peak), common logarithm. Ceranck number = 1.78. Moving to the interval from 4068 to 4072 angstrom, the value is 1.77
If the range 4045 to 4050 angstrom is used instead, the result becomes 1.79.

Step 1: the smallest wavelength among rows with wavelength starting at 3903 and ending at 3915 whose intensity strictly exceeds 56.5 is 3909.5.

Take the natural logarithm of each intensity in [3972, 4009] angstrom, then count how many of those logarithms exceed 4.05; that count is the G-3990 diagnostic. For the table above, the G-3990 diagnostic 15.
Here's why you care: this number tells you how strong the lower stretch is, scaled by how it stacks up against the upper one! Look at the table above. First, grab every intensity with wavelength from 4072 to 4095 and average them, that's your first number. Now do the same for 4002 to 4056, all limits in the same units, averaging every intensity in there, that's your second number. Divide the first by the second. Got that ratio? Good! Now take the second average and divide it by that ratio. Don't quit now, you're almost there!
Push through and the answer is 61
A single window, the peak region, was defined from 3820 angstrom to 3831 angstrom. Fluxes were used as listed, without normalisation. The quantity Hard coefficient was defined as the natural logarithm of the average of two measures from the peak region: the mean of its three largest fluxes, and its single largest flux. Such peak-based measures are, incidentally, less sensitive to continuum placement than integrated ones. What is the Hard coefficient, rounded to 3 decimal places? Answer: 4.083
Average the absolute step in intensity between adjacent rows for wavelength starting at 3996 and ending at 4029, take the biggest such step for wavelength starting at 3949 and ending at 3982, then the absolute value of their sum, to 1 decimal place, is 13.8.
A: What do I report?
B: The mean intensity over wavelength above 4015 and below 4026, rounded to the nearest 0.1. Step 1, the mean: 60.1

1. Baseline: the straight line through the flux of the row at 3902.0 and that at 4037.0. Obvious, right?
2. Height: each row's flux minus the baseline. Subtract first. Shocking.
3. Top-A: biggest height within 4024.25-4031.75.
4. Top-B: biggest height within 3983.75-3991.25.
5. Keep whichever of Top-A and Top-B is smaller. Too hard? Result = 1.0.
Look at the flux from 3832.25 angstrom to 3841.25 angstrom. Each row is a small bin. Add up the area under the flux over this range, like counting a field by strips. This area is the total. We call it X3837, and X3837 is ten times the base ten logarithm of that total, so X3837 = 25.5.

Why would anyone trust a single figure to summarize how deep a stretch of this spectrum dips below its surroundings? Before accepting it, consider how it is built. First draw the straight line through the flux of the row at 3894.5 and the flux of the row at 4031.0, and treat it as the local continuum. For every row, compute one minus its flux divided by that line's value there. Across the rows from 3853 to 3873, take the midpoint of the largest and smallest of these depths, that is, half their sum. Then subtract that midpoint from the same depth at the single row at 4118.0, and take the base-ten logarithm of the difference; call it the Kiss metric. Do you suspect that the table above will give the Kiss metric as -0.59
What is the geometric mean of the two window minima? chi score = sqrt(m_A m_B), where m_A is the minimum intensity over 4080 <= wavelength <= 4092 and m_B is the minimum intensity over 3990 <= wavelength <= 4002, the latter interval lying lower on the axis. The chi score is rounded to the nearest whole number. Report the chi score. 57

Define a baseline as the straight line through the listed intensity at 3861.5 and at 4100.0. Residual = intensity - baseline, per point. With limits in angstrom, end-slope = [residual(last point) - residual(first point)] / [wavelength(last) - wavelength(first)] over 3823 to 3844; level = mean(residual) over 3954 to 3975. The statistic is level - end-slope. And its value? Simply -9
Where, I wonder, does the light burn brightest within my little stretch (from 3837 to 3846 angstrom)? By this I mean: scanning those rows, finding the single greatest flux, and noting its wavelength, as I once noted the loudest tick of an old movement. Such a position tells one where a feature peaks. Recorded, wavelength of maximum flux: 3845.0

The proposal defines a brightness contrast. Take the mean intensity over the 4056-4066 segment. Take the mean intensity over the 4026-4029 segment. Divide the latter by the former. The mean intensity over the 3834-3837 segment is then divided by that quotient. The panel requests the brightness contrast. 33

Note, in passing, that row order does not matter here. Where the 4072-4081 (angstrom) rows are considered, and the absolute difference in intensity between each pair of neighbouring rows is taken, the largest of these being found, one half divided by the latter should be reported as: 0.14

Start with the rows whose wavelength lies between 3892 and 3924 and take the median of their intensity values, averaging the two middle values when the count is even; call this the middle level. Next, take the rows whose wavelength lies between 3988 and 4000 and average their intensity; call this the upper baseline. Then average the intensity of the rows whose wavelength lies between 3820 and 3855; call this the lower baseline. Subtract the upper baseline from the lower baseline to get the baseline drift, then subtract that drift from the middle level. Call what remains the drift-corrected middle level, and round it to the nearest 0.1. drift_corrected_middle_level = 64.2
